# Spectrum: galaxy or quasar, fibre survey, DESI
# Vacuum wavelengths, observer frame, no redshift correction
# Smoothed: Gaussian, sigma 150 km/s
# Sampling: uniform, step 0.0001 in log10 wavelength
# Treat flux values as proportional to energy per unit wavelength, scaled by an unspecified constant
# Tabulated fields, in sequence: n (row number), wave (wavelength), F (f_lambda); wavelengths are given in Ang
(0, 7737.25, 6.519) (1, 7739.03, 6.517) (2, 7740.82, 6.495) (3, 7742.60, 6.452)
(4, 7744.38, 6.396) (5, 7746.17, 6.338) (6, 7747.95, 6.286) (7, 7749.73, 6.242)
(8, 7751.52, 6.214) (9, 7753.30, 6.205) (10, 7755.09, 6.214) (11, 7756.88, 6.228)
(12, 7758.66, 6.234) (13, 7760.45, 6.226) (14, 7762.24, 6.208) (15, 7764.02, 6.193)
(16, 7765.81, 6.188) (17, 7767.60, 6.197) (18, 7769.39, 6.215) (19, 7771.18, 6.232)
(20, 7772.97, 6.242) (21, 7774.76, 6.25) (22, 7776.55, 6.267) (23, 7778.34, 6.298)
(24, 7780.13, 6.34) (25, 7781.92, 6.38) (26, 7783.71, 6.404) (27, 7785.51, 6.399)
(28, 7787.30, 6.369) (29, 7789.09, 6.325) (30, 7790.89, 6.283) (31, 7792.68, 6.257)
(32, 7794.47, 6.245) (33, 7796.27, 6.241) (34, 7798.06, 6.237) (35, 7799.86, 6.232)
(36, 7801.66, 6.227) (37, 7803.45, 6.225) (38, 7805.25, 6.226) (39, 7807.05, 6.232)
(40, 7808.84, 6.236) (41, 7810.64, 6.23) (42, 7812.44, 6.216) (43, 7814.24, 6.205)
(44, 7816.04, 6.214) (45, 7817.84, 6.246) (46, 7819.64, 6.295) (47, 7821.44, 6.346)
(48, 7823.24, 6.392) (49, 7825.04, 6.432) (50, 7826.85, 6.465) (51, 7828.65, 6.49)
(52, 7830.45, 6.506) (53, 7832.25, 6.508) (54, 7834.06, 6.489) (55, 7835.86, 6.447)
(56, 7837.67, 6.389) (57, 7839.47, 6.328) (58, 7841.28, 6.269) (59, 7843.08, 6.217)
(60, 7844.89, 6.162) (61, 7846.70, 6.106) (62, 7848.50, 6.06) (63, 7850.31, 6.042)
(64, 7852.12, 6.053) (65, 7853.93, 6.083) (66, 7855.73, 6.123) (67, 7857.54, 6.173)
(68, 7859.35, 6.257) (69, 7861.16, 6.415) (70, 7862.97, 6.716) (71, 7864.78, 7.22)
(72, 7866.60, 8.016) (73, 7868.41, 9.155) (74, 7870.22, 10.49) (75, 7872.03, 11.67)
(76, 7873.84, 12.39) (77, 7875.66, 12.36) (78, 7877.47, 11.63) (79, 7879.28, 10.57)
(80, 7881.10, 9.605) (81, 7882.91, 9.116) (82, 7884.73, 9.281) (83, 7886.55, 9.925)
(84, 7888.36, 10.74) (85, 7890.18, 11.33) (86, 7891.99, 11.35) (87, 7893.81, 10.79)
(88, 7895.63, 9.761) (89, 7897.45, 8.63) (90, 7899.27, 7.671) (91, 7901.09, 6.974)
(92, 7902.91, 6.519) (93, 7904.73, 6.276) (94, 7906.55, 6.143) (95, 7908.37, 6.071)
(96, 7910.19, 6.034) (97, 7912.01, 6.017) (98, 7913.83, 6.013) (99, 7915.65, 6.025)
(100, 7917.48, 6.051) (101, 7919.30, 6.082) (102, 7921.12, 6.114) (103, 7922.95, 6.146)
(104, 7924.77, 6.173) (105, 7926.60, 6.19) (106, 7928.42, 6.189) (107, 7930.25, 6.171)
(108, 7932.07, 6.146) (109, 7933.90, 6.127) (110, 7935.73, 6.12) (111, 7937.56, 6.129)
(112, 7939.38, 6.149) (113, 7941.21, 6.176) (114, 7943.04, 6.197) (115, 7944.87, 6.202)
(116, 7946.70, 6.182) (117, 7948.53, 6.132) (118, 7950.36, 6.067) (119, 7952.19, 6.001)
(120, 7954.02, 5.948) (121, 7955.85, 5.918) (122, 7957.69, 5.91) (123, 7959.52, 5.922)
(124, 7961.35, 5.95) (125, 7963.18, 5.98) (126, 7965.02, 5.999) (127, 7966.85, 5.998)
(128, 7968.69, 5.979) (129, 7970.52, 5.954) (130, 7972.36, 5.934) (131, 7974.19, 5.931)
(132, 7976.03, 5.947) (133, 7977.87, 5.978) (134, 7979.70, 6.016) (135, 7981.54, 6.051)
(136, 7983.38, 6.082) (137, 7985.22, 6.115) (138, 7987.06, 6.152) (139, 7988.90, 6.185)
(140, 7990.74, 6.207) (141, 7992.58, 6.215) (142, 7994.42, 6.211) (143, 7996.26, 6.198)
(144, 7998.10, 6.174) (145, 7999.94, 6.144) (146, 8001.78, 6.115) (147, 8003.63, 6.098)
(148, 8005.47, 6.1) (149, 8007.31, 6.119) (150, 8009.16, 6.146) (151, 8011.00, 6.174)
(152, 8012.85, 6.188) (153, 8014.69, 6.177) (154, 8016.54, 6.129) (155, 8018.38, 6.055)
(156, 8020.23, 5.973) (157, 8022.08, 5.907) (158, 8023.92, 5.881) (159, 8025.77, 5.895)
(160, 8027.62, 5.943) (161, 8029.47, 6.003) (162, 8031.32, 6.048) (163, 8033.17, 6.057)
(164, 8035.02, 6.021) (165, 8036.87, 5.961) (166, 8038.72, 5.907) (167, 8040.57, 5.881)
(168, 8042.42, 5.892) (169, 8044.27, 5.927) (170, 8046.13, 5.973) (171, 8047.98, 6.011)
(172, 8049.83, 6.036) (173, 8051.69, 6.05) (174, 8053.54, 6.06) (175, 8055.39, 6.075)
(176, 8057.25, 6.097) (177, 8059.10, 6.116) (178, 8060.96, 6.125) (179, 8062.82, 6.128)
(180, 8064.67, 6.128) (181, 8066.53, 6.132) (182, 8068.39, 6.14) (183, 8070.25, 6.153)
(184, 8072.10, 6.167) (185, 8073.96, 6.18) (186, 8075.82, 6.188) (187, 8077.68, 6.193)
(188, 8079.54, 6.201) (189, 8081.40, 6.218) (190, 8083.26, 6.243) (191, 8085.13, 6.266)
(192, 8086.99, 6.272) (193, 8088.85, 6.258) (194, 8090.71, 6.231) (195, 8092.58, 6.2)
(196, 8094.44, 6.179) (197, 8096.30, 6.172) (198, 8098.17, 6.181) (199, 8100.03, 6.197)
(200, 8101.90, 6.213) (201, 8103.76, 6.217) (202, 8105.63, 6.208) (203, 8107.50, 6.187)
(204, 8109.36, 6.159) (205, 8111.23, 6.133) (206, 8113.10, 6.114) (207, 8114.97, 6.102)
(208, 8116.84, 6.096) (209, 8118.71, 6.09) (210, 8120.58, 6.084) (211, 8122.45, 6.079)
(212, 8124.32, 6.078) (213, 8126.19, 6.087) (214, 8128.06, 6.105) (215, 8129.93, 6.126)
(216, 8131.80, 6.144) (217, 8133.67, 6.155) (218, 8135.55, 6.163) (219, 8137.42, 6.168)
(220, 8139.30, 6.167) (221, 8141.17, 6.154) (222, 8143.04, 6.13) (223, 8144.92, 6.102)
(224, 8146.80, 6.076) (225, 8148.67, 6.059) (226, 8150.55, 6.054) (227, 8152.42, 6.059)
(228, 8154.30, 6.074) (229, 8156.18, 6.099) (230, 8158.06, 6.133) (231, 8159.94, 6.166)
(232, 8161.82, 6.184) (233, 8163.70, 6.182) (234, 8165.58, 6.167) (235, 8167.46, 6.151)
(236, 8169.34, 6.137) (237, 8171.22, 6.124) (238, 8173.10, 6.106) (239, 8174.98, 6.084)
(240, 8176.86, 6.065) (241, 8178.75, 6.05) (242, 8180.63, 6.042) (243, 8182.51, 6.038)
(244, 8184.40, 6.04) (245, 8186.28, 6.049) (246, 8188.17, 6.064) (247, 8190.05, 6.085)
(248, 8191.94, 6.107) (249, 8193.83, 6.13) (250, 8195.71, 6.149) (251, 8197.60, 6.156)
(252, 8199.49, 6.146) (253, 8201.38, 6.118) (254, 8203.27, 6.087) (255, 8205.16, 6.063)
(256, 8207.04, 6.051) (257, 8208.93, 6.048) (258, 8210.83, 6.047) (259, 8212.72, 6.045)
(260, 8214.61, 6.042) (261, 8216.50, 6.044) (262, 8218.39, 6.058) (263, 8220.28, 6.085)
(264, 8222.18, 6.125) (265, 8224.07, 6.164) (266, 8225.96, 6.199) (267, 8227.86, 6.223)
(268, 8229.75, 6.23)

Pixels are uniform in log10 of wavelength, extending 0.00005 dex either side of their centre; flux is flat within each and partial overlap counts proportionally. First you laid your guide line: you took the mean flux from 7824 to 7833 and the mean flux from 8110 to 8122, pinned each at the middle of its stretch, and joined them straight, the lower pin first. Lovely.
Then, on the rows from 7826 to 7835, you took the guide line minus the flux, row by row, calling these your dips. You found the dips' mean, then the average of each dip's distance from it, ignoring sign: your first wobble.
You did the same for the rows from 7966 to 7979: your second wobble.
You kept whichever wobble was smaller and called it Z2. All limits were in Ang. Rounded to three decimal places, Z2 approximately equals 0.014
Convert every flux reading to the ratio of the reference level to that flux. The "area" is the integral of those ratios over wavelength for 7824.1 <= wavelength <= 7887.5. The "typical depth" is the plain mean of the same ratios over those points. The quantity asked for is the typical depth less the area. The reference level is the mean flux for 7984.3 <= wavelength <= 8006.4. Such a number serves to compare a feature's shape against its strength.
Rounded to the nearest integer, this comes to -53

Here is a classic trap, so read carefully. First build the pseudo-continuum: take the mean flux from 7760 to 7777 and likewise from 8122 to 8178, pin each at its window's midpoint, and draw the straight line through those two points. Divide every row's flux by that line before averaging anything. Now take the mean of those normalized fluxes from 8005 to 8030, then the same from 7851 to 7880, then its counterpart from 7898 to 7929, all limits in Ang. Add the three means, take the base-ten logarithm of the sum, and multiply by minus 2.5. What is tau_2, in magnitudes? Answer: -1.32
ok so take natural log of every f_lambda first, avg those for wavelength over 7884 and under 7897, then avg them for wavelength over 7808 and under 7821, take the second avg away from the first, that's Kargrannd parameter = 0.5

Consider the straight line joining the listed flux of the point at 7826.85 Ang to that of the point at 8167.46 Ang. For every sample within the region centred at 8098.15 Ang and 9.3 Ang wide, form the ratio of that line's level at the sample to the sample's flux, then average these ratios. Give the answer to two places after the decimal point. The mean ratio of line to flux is 1.00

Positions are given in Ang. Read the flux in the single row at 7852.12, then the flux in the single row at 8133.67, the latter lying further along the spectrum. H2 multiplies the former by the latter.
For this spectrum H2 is 37.3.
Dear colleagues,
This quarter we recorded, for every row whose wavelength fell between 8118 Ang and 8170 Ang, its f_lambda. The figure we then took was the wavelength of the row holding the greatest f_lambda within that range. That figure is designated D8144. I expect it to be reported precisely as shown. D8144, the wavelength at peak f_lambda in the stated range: 8161.82 Ang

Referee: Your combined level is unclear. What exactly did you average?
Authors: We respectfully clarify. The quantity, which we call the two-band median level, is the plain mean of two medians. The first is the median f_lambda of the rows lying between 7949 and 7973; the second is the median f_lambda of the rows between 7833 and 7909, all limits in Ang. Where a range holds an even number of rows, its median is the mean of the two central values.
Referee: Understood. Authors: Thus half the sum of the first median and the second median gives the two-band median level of 6.40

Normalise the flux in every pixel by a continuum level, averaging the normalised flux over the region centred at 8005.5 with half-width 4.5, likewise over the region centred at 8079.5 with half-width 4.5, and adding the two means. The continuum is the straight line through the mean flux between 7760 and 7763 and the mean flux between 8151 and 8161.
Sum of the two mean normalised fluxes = 2.01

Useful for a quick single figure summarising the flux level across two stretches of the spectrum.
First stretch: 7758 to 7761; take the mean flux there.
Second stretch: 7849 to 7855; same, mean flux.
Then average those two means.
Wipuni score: 6.14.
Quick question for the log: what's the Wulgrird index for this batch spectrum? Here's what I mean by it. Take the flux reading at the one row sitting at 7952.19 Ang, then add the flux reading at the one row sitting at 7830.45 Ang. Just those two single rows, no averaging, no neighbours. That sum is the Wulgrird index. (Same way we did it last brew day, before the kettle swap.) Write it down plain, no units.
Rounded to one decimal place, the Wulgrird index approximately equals 12.5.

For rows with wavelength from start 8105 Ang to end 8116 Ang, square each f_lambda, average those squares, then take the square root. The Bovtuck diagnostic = 6.15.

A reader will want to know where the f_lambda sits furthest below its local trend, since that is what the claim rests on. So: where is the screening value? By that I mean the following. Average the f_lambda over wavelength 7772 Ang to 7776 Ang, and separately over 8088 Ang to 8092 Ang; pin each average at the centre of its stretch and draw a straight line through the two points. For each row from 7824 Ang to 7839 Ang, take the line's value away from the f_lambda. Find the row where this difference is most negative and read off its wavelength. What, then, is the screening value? 7837.67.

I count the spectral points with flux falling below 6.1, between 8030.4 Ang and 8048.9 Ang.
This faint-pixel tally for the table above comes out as 10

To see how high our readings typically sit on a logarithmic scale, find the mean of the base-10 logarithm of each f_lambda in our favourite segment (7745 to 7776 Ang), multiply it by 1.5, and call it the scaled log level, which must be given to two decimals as 1.19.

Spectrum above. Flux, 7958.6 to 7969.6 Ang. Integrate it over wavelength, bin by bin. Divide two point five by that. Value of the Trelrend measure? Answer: 0.0381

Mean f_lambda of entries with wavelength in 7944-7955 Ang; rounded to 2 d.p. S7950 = 6.09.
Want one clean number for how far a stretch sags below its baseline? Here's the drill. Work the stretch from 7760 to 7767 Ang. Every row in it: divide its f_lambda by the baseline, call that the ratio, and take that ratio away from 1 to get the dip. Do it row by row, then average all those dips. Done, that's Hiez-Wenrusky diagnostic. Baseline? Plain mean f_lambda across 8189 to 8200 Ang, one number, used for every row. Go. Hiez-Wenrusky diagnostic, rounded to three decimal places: -0.012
